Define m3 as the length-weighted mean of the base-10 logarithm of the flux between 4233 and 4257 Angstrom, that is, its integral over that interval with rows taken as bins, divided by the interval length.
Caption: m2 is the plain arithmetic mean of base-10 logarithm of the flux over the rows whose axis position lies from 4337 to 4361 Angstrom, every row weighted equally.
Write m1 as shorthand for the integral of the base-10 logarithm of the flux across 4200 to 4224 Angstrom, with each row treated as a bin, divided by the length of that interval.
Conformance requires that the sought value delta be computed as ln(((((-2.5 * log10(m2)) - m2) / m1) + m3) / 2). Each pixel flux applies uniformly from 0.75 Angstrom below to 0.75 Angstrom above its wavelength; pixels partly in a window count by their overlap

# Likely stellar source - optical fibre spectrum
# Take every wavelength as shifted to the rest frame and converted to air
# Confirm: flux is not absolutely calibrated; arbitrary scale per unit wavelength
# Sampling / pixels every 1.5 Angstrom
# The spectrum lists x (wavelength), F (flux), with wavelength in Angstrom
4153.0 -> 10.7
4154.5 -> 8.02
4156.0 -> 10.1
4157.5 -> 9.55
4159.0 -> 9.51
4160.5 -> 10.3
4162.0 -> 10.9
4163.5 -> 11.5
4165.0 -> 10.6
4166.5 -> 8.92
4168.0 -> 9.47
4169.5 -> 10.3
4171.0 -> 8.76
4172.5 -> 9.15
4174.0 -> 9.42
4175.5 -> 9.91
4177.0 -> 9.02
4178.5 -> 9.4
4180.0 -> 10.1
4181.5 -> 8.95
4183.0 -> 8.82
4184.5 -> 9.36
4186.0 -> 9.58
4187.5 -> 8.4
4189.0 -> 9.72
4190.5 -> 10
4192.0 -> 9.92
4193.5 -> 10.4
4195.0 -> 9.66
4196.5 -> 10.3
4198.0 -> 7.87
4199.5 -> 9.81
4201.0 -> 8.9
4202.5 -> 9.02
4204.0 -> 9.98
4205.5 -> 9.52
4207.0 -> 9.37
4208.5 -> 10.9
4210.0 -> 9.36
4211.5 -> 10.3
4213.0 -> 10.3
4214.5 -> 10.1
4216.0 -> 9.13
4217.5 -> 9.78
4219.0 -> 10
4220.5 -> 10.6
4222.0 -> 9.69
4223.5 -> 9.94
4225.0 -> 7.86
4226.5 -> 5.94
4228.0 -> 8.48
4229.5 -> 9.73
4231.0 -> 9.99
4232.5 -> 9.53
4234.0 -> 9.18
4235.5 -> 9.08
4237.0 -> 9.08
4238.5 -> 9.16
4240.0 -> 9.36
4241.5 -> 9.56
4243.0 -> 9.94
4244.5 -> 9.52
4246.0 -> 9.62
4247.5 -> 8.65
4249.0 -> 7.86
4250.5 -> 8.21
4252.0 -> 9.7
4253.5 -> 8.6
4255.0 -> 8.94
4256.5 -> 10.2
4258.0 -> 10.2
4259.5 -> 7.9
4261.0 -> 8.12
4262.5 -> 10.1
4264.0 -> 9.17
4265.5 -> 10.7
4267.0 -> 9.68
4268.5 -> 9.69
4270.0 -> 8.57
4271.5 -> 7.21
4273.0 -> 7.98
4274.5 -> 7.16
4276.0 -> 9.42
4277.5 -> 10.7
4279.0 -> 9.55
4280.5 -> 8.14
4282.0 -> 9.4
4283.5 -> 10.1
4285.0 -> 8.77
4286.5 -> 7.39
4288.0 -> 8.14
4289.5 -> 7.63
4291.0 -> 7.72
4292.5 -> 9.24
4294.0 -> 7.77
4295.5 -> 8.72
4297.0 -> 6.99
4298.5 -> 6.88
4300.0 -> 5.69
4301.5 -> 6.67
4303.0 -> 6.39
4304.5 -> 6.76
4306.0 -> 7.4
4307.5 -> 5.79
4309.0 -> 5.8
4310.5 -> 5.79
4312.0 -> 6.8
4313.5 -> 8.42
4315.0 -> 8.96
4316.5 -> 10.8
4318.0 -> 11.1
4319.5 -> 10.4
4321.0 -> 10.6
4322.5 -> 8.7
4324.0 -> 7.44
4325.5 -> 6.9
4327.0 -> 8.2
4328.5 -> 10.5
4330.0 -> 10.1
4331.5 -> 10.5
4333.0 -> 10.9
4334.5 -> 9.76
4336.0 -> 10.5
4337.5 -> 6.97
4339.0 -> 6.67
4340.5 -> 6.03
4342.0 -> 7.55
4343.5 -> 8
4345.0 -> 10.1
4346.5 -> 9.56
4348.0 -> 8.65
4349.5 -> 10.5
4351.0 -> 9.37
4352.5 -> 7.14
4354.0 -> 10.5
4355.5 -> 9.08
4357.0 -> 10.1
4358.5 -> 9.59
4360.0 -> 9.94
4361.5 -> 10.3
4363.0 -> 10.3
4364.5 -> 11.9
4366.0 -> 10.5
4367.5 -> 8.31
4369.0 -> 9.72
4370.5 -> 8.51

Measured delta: -3.1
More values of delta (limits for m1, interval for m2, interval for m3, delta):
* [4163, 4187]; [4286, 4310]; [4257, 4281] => -2.0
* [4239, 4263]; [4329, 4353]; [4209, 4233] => -3.6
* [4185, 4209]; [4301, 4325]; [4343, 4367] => -2.3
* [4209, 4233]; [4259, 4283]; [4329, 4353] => -4.4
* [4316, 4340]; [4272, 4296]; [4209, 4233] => -3.2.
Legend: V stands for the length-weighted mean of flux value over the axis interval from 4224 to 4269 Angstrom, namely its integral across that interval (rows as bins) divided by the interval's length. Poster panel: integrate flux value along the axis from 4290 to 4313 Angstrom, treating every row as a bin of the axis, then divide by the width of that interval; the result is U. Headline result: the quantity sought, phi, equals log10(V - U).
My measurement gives 0.33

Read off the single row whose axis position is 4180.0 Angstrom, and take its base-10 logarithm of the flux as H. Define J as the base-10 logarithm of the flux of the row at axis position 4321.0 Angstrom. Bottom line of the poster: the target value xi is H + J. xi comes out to 2.03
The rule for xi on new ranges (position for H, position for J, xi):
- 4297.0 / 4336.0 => 1.87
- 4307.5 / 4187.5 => 1.69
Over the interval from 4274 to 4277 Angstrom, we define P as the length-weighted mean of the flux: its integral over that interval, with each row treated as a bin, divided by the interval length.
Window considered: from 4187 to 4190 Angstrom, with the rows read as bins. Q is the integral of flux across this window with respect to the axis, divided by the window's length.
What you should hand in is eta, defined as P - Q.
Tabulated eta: -0.6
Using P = 8.6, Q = 9.2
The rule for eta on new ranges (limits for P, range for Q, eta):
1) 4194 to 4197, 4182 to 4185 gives 0.9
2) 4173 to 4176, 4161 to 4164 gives -1.5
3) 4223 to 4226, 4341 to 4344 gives 1.0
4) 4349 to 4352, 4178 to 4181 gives -0.1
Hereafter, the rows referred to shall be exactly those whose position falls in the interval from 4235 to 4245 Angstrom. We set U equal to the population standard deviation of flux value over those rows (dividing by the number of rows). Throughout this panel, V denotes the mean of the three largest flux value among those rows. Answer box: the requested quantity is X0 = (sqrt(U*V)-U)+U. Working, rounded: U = 0.29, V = 9.7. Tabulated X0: 1.7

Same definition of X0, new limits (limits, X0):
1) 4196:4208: 2.7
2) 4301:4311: 2.0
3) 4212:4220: 2.0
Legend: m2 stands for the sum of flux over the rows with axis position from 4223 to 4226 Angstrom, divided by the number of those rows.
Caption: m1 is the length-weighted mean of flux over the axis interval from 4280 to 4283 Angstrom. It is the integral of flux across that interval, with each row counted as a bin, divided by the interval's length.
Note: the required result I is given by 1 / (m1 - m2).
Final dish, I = 30.0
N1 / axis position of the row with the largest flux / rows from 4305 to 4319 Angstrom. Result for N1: 4318.0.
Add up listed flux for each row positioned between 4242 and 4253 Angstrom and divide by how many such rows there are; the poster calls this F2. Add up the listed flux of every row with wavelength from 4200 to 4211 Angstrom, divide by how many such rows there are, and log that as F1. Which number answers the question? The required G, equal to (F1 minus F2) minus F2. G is -9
